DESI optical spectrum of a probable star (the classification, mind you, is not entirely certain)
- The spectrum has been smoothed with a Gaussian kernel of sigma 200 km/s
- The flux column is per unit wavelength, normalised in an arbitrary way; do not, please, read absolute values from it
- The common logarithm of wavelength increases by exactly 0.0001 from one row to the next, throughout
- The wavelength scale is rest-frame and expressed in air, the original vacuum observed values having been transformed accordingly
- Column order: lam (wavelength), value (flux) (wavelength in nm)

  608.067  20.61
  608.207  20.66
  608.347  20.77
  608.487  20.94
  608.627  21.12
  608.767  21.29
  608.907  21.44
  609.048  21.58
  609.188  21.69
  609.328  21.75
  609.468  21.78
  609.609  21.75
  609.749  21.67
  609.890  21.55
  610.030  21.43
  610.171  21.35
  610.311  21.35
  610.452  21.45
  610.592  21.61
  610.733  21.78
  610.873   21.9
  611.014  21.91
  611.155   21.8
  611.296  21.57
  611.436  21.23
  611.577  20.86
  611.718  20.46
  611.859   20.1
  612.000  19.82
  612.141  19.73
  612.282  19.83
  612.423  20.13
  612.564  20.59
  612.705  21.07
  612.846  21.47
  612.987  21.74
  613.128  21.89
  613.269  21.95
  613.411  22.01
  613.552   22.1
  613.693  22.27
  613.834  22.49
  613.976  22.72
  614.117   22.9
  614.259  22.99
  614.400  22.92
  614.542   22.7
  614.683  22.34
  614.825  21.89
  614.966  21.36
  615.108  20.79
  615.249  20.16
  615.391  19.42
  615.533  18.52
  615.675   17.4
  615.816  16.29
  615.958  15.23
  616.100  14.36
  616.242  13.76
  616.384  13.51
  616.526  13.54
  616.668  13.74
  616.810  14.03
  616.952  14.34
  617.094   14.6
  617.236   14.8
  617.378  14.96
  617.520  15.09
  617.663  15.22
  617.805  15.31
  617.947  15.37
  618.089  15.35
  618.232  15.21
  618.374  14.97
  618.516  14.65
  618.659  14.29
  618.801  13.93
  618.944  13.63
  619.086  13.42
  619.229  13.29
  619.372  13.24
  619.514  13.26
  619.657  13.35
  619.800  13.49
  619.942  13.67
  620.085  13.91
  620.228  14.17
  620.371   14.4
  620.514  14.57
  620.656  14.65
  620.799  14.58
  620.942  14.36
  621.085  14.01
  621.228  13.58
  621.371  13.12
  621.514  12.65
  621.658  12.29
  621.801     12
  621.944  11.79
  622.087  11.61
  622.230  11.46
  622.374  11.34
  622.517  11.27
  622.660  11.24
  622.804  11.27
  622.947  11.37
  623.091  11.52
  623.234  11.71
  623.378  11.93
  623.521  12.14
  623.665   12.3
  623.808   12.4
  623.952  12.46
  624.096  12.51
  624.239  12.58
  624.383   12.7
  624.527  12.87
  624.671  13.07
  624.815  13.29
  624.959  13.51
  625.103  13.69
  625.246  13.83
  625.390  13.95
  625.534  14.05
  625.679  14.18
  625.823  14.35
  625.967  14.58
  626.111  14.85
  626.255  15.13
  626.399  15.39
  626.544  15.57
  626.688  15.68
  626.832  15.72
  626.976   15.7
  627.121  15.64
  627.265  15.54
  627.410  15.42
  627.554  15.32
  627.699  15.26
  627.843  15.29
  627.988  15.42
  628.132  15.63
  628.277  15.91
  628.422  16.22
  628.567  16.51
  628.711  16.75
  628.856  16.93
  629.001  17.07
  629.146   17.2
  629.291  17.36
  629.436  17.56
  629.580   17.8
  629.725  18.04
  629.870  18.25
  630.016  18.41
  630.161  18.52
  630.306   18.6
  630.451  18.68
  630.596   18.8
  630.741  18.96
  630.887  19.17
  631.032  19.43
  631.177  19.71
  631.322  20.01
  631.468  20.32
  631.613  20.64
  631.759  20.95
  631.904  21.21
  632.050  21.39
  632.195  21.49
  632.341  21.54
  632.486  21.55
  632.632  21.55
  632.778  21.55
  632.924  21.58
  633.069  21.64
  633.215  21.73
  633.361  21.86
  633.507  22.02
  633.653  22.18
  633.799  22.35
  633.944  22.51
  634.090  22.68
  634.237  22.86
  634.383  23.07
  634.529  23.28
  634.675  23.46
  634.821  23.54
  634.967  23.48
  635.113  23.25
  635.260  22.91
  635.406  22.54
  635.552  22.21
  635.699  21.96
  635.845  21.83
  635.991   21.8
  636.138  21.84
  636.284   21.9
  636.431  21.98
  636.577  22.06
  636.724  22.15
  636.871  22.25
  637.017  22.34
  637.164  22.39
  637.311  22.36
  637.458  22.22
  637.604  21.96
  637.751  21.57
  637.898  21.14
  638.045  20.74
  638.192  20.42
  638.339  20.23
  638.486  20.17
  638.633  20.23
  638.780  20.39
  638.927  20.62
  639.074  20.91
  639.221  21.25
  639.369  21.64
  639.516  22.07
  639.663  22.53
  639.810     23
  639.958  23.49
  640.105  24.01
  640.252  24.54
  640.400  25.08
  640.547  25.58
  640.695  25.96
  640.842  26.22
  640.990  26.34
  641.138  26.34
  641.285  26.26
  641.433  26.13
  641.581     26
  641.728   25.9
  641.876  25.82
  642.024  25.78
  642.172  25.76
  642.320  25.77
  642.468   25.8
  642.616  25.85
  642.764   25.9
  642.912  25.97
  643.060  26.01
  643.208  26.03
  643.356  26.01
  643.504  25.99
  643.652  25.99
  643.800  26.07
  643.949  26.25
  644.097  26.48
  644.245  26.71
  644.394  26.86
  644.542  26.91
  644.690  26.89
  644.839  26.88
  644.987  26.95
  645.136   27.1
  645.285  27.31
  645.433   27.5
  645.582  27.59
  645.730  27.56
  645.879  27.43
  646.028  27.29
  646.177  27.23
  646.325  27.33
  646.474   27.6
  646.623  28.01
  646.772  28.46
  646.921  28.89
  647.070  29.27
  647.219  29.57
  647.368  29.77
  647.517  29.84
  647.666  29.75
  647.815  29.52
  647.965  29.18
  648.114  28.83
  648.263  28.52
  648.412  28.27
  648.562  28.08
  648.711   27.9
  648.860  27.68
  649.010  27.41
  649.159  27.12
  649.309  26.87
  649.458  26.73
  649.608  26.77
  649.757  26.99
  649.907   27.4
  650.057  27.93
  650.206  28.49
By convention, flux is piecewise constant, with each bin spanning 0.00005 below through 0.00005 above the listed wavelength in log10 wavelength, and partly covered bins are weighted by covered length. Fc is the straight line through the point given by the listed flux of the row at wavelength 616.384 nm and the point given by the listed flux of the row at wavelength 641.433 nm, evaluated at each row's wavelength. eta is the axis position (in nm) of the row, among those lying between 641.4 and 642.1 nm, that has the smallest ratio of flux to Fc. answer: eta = 642.024 nm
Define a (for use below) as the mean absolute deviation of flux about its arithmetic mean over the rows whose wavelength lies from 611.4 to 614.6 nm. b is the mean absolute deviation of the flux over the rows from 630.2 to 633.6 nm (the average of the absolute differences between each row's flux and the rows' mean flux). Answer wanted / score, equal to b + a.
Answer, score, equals 1.99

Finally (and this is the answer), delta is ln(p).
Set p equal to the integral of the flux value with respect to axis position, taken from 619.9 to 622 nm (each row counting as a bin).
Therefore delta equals 3.4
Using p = 29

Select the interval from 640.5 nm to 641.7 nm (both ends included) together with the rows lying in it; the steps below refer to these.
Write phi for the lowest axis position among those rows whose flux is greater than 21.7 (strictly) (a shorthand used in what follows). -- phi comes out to 640.547 nm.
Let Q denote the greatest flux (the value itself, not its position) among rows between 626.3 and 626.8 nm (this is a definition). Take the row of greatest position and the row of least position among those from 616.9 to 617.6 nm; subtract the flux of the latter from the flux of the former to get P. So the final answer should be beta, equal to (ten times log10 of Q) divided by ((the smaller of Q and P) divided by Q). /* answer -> 250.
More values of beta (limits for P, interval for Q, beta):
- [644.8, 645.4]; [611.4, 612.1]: 655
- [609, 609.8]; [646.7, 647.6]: 4890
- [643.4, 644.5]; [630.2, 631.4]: 299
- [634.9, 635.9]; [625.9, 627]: -114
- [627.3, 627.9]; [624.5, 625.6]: -1240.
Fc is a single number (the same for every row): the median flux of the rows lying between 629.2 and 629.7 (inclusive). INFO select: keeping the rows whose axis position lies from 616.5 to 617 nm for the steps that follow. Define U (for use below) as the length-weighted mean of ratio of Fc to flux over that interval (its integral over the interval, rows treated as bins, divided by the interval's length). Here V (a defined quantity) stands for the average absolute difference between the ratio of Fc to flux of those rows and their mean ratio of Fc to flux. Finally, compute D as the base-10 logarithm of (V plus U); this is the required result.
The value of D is 0.11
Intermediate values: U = 1.3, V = 0.025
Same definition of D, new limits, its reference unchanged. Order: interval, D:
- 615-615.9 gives 0.00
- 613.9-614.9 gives -0.10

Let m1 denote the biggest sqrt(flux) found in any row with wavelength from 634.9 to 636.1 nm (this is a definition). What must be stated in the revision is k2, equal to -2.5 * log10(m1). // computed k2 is -1.71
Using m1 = 4.8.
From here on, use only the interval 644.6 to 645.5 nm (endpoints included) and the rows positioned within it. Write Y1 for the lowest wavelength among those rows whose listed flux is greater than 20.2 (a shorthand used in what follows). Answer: 644.690 nm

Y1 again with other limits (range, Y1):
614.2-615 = 614.259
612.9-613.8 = 612.987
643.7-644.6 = 643.800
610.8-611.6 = 610.873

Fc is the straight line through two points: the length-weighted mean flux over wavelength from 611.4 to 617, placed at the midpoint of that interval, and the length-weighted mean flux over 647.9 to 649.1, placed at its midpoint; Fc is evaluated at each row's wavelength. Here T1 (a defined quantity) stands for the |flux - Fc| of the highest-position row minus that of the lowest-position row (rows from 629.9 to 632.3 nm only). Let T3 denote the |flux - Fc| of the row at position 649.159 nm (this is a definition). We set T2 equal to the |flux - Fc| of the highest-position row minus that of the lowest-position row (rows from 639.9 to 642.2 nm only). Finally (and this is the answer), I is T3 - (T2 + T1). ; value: 5.5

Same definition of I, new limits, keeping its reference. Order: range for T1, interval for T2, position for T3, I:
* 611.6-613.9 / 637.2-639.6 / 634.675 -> -1.0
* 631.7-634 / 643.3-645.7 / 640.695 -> 2.2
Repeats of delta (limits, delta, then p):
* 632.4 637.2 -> 4.7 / 107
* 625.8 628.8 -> 3.8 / 47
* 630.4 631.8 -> 3.3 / 28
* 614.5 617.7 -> 4.0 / 54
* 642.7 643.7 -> 3.3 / 26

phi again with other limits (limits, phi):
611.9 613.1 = 612.987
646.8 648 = 646.921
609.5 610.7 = 609.609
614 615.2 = 614.117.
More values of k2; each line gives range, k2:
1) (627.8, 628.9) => -1.54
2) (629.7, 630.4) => -1.59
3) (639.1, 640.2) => -1.73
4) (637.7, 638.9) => -1.67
